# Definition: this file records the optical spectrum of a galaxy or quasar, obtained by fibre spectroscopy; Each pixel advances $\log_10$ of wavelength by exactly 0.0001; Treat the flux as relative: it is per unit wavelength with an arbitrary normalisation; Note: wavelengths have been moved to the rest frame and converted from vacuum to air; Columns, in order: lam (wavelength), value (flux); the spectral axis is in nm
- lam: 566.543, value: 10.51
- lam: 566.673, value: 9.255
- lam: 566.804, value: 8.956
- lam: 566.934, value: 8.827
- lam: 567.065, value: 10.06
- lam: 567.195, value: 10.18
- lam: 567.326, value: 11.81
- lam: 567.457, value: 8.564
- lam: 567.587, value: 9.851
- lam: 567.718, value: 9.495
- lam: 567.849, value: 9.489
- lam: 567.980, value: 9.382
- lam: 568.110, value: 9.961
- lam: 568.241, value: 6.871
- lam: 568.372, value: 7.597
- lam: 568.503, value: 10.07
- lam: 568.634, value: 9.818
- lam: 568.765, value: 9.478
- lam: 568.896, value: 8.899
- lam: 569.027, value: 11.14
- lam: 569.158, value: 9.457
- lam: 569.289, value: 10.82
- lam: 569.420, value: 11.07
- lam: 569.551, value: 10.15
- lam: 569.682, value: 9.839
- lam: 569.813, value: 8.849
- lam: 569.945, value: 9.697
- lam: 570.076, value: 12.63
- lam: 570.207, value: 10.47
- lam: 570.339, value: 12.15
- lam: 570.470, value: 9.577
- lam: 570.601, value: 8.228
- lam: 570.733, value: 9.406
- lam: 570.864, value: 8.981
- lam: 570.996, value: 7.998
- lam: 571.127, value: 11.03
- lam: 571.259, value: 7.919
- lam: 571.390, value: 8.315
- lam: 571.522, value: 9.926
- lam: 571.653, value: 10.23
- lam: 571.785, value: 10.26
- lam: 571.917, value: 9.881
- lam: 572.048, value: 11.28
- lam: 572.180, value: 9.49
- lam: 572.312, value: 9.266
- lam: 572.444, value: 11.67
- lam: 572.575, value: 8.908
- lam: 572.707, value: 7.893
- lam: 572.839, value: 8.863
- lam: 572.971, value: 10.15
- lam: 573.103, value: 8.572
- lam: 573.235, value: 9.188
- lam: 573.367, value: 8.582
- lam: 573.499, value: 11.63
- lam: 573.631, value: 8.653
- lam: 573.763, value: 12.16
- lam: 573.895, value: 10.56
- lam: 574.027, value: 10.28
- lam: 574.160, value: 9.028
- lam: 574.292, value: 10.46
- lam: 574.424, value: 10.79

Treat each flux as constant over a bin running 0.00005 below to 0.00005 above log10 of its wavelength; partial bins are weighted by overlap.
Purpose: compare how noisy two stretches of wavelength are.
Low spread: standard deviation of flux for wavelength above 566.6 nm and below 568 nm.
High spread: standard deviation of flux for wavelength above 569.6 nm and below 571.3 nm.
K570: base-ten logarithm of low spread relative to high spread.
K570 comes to -0.23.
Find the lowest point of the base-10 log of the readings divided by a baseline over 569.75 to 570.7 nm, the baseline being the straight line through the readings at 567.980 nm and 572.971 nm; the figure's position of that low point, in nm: 570.601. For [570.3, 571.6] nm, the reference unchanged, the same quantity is 571.259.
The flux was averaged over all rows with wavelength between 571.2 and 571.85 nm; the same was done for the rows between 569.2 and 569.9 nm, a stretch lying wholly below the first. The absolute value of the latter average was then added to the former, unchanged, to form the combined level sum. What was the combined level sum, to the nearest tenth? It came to 19.5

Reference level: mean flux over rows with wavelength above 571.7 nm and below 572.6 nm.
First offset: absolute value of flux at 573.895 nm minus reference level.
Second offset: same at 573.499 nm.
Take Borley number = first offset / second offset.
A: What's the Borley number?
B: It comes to 0.3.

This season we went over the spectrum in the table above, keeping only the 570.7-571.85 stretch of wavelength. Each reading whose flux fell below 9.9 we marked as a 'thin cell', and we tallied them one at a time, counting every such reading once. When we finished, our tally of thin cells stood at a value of 5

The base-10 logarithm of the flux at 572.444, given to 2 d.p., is 1.07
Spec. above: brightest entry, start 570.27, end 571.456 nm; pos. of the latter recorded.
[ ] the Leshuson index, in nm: 570.339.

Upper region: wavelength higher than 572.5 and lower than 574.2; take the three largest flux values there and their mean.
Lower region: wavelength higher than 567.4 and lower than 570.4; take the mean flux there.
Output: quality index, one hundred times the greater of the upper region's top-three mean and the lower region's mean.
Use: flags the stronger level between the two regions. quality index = 1145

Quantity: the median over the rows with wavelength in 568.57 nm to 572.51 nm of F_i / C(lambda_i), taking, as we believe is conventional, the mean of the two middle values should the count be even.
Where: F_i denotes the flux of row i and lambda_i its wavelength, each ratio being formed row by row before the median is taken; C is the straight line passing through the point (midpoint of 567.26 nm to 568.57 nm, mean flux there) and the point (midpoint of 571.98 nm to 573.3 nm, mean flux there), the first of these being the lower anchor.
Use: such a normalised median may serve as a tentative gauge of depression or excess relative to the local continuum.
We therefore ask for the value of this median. 1.04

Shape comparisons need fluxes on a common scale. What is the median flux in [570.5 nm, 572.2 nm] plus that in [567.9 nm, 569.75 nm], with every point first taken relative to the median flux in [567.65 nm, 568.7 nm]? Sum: 2.04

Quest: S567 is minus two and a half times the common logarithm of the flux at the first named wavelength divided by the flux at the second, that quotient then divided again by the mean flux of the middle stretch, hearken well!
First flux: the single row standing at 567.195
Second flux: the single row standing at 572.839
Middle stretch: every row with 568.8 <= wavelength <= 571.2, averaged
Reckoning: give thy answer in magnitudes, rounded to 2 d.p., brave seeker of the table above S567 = 2.35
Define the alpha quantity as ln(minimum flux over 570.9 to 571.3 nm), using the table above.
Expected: 2.07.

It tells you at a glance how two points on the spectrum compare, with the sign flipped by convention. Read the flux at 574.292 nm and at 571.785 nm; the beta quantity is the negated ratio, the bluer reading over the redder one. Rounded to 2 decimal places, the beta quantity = -0.98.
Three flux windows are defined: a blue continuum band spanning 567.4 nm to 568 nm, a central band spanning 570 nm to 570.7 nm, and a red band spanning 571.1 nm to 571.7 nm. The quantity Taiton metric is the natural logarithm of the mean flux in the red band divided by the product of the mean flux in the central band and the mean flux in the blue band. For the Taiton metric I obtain -2.35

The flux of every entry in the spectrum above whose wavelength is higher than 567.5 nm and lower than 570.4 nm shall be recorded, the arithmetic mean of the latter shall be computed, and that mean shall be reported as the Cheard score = 9.9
